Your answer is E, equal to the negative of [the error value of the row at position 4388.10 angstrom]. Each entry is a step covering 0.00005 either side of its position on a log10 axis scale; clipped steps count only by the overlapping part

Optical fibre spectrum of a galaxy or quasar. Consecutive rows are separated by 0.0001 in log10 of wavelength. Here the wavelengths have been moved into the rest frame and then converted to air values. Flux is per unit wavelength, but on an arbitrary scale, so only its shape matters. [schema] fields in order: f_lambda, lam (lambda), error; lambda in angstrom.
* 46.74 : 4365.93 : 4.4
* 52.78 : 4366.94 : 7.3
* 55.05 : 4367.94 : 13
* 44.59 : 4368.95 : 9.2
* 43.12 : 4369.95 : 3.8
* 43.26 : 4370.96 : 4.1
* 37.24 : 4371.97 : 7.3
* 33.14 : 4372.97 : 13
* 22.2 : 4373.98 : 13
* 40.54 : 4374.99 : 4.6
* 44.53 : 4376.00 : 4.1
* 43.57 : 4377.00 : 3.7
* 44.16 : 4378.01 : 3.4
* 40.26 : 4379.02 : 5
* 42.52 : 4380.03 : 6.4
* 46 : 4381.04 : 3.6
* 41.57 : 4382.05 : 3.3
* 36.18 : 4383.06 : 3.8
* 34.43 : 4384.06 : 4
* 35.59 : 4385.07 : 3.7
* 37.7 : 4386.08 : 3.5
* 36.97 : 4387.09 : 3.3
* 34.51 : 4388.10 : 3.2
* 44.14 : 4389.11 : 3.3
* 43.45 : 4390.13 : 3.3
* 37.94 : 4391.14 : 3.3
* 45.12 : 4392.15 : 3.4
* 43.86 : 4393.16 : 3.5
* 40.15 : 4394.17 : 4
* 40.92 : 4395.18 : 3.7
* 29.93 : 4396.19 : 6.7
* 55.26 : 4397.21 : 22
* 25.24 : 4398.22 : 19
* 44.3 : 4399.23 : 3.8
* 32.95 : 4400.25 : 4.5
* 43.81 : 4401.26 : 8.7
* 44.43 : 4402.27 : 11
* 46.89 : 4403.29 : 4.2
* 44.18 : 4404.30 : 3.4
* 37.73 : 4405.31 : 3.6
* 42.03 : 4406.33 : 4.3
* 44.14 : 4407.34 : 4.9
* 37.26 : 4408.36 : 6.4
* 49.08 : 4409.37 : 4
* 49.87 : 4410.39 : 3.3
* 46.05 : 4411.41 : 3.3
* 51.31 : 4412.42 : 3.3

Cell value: -3.20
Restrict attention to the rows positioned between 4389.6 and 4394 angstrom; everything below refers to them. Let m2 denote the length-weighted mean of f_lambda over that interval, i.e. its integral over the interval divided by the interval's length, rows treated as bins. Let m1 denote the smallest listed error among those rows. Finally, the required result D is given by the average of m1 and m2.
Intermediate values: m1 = 3.30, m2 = 42.4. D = 22.8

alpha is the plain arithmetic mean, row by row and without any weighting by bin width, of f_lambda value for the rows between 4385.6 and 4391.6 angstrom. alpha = 39.1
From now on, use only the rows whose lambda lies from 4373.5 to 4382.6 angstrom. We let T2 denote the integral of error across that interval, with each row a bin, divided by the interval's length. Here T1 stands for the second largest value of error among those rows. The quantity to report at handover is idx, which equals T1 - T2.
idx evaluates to 1.2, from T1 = 6.4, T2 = 5.2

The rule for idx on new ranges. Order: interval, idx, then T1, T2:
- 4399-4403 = 1.6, 8.7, 7.1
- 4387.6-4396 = 0.1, 3.7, 3.6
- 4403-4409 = 0.4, 4.9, 4.5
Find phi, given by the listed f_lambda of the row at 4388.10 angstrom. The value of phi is 34.51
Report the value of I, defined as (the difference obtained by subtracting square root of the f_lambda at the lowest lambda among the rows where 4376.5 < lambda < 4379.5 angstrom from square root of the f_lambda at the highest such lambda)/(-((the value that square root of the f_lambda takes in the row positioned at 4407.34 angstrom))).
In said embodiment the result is 0.04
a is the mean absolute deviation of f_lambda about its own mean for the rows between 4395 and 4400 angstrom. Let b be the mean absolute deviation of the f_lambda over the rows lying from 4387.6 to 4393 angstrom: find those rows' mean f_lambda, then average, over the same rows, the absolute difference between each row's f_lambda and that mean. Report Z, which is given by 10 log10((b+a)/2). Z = 8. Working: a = 9.2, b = 3.85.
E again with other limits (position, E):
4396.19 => -6.70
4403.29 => -4.20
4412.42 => -3.30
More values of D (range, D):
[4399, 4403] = 22.6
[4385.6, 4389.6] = 20.8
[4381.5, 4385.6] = 20.2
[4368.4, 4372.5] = 23.0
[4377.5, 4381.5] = 23.3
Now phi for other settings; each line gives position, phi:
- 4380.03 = 42.52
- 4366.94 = 52.78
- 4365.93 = 46.74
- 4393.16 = 43.86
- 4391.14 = 37.94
